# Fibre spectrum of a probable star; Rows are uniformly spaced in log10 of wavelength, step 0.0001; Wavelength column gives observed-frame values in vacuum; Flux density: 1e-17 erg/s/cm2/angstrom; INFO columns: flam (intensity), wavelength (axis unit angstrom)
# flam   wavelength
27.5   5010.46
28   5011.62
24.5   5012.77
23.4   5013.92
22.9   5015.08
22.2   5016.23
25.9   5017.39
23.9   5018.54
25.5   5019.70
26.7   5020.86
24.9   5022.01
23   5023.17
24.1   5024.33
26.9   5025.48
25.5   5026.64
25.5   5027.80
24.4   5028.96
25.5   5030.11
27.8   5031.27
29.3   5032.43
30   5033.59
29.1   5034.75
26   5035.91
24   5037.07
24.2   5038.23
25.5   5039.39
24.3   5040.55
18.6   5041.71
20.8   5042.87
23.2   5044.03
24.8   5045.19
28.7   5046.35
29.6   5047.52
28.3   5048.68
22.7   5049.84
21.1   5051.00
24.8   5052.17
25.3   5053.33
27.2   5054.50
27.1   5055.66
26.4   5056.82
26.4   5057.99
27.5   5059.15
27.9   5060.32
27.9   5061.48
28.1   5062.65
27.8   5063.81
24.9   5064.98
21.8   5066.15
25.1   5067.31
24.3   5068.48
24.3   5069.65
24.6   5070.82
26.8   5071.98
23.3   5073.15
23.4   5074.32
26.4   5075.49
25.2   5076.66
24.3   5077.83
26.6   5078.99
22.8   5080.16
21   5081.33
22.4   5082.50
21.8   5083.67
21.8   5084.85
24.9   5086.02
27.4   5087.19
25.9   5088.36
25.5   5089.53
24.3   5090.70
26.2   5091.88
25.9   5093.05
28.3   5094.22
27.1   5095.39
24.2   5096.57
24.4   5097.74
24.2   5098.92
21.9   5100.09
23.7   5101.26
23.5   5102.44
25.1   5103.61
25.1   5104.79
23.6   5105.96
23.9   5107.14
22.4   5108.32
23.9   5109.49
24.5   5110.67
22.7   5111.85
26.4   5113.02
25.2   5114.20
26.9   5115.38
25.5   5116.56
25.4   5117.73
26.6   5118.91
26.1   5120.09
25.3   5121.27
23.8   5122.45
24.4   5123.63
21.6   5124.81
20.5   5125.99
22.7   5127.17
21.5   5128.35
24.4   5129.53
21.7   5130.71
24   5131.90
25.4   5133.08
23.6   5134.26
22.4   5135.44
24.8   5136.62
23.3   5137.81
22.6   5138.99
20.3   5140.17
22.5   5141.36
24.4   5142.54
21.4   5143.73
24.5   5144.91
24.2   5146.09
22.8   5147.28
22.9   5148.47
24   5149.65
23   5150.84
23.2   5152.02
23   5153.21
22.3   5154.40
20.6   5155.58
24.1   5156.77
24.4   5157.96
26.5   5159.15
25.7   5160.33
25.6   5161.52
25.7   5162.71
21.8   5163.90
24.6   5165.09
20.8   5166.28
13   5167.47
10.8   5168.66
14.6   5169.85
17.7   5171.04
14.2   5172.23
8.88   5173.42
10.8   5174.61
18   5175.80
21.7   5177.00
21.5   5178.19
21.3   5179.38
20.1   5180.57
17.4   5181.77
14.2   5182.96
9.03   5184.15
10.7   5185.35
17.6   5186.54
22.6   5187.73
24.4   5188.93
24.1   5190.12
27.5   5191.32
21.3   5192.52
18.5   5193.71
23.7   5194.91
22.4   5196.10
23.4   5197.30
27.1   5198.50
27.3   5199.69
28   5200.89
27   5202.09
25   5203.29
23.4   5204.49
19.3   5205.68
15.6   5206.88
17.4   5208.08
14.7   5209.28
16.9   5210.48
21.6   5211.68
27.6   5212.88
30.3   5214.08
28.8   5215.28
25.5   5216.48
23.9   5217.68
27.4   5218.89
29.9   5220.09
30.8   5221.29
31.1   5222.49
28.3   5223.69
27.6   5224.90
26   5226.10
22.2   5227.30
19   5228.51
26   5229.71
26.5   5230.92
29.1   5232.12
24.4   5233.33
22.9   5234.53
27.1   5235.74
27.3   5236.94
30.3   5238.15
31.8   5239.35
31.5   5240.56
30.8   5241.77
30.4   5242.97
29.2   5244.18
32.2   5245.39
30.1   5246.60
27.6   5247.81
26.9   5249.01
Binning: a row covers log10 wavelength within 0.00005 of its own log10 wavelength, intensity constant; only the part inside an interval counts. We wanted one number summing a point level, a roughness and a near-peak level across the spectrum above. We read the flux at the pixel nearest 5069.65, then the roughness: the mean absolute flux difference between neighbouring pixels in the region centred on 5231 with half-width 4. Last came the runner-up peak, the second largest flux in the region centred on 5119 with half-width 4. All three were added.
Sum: 54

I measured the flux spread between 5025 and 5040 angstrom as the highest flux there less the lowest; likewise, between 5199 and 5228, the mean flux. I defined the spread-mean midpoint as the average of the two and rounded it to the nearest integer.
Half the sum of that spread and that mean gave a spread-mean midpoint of 15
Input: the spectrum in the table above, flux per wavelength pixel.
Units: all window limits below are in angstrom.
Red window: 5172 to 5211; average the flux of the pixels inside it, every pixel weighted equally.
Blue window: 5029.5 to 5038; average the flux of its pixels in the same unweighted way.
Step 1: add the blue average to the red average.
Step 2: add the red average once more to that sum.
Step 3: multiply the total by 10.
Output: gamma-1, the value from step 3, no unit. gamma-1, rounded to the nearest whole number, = 671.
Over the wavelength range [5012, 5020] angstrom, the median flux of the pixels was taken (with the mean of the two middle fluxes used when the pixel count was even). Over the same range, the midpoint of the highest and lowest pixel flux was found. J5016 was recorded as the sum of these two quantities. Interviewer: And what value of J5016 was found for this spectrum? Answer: 48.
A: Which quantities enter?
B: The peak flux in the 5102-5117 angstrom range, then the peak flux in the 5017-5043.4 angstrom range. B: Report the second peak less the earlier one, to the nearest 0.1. 3.1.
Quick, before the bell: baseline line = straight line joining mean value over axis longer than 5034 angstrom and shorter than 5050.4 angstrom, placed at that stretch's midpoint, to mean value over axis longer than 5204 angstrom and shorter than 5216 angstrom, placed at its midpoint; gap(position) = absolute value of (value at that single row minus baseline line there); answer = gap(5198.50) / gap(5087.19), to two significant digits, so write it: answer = 1.6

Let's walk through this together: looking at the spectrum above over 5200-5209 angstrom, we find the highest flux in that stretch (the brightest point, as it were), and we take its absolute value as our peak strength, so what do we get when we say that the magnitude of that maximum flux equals 28.0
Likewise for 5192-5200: 27.3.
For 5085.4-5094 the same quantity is 27.4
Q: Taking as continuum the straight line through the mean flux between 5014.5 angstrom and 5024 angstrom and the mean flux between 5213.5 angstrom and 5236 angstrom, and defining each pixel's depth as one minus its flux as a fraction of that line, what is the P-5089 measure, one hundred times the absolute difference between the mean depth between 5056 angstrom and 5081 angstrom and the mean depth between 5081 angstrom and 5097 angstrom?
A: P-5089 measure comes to 4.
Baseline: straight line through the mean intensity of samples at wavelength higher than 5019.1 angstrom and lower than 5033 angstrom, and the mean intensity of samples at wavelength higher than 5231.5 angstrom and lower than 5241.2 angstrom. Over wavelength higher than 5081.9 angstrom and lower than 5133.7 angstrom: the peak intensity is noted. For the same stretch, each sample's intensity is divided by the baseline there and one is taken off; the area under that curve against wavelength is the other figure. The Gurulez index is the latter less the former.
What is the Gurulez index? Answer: -32.7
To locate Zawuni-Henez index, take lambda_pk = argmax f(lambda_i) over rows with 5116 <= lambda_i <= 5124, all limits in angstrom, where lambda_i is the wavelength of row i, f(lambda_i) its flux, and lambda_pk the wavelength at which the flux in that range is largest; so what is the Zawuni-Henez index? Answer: 5118.91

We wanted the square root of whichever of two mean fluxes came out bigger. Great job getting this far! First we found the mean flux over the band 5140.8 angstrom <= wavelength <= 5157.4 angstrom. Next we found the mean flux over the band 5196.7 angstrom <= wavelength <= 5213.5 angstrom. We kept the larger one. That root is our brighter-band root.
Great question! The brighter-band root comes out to 4.80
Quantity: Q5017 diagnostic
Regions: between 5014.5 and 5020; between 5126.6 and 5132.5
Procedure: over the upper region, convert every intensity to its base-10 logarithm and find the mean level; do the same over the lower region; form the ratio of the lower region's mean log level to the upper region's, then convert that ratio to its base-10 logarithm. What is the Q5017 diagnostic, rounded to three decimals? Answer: 0.007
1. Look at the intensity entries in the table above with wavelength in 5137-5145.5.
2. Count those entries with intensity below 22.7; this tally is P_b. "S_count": 4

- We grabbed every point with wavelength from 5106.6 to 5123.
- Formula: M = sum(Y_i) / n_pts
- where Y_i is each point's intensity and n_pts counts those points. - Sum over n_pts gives 24.9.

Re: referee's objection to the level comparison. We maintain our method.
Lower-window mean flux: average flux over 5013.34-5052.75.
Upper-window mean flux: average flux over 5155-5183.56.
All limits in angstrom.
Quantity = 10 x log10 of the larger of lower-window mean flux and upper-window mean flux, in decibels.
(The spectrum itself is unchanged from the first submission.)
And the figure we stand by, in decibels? 14.0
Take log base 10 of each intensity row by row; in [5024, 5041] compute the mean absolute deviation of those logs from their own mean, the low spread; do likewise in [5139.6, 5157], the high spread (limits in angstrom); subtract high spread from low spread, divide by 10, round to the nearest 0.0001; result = 0.0008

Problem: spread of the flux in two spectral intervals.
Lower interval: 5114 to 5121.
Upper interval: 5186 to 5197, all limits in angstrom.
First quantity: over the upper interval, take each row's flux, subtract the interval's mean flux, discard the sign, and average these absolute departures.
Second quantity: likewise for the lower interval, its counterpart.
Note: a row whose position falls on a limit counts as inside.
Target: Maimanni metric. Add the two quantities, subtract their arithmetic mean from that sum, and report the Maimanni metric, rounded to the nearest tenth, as 1.4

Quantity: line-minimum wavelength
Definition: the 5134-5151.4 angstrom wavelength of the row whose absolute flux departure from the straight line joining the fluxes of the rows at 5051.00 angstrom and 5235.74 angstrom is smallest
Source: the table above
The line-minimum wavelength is 5146.09 angstrom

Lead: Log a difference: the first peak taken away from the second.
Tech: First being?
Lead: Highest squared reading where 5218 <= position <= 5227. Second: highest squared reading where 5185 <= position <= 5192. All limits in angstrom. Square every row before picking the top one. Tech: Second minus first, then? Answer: -211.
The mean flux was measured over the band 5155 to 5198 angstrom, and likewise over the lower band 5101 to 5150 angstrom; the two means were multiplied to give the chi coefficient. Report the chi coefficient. 469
